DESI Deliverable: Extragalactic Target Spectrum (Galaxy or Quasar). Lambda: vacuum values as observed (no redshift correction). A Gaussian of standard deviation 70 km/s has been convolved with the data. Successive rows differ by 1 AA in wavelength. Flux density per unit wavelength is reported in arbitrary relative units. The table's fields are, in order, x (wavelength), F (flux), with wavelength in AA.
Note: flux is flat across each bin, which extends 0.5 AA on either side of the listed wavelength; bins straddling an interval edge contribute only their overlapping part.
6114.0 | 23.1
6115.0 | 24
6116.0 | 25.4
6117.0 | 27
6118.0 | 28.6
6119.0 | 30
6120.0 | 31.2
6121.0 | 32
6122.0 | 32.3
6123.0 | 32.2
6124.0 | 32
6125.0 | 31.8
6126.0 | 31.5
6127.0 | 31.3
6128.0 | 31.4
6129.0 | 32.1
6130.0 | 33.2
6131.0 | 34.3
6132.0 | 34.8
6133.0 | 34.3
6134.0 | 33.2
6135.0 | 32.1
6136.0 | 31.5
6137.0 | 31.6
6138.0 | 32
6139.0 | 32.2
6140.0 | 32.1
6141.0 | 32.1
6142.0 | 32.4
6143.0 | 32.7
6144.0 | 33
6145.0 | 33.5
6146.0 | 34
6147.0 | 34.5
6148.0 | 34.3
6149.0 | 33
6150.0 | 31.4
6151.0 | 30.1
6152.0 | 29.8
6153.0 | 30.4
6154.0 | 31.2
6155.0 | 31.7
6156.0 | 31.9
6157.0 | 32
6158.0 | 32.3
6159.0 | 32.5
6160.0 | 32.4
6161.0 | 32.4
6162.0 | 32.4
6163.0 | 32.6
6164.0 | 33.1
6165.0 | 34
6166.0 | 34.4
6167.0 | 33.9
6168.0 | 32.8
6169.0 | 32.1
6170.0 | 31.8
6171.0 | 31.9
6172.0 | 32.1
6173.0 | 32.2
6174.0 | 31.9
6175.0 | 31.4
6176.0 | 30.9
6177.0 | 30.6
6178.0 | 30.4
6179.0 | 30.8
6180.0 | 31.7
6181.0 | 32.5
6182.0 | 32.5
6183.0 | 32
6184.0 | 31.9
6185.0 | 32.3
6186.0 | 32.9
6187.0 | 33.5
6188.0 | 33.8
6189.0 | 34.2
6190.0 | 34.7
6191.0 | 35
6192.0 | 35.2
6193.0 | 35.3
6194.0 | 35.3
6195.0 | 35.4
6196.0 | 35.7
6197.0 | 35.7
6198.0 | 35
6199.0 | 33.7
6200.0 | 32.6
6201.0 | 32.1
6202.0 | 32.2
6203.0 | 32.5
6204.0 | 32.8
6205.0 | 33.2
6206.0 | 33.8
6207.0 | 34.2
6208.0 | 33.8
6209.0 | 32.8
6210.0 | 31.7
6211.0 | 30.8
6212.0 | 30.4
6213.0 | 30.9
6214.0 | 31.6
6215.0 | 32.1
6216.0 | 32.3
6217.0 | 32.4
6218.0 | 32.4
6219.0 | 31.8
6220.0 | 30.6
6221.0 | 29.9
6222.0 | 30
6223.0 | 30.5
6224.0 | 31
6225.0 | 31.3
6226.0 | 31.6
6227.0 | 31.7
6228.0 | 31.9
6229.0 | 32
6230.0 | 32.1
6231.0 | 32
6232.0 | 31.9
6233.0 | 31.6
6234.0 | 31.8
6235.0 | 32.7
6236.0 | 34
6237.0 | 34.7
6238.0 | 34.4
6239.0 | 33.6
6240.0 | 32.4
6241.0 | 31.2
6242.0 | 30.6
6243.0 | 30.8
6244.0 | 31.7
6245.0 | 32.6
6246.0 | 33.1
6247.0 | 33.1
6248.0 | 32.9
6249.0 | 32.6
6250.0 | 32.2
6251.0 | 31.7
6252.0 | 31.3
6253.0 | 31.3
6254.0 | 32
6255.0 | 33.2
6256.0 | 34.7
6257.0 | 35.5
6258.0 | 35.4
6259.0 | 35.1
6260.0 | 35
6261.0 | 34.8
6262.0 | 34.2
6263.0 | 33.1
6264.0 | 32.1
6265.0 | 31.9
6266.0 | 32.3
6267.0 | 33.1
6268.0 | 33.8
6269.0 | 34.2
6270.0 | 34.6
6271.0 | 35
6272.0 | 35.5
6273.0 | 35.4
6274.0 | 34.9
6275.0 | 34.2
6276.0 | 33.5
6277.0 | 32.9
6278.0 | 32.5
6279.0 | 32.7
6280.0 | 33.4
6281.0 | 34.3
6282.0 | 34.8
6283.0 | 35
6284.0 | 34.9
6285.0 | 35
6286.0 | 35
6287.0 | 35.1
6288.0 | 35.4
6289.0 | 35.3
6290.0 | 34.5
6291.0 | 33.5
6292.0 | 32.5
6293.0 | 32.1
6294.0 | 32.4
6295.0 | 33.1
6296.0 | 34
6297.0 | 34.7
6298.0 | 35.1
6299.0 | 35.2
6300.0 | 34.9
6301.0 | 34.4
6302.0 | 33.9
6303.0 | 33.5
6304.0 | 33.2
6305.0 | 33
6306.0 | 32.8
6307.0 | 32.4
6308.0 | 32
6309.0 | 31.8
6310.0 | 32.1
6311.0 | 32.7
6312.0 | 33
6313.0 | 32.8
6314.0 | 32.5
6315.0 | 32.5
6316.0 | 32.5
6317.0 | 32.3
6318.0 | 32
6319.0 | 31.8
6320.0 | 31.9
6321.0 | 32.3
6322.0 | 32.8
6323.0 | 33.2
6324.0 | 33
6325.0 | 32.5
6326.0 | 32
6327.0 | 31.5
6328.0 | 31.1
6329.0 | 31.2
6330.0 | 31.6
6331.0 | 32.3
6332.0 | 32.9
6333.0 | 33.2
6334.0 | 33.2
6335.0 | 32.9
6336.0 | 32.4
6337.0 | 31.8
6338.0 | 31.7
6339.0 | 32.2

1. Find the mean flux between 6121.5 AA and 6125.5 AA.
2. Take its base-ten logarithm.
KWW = 1.51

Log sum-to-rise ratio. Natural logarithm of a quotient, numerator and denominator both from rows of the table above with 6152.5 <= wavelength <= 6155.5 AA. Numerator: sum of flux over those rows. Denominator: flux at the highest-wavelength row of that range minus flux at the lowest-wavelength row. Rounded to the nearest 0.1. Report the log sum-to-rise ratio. 4.3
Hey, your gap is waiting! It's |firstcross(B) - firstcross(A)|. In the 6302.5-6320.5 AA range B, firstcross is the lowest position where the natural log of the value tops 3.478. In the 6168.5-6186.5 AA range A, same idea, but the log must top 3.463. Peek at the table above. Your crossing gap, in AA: 134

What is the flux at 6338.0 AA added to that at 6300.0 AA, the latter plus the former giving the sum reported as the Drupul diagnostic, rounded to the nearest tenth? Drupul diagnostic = 66.6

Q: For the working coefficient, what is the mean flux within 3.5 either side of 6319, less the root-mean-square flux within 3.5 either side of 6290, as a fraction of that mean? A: -0.06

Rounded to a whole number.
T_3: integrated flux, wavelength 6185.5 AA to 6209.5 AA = 815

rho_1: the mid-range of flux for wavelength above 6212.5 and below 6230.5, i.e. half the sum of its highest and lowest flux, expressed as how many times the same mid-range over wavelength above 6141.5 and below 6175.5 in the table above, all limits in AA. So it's 0.97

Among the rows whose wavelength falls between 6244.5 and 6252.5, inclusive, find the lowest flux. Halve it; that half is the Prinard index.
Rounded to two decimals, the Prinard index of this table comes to 15.65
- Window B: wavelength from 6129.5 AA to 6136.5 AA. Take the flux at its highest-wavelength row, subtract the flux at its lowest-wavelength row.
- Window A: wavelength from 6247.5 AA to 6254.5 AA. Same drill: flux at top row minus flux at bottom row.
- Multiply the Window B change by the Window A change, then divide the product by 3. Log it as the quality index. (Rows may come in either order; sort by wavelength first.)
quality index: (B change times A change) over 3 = 0.51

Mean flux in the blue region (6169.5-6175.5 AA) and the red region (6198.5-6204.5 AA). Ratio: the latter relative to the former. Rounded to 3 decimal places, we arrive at 1.024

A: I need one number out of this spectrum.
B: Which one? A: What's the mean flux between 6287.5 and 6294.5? 33.7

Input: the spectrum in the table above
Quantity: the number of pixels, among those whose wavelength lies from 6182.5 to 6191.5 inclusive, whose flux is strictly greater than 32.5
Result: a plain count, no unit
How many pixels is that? 6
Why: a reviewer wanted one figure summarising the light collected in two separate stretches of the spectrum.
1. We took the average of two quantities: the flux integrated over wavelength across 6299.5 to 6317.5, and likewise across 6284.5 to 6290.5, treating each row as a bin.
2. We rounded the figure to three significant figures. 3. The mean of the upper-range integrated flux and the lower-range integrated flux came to 401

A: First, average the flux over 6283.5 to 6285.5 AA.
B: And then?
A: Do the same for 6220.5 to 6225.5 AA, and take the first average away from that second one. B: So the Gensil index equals -4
